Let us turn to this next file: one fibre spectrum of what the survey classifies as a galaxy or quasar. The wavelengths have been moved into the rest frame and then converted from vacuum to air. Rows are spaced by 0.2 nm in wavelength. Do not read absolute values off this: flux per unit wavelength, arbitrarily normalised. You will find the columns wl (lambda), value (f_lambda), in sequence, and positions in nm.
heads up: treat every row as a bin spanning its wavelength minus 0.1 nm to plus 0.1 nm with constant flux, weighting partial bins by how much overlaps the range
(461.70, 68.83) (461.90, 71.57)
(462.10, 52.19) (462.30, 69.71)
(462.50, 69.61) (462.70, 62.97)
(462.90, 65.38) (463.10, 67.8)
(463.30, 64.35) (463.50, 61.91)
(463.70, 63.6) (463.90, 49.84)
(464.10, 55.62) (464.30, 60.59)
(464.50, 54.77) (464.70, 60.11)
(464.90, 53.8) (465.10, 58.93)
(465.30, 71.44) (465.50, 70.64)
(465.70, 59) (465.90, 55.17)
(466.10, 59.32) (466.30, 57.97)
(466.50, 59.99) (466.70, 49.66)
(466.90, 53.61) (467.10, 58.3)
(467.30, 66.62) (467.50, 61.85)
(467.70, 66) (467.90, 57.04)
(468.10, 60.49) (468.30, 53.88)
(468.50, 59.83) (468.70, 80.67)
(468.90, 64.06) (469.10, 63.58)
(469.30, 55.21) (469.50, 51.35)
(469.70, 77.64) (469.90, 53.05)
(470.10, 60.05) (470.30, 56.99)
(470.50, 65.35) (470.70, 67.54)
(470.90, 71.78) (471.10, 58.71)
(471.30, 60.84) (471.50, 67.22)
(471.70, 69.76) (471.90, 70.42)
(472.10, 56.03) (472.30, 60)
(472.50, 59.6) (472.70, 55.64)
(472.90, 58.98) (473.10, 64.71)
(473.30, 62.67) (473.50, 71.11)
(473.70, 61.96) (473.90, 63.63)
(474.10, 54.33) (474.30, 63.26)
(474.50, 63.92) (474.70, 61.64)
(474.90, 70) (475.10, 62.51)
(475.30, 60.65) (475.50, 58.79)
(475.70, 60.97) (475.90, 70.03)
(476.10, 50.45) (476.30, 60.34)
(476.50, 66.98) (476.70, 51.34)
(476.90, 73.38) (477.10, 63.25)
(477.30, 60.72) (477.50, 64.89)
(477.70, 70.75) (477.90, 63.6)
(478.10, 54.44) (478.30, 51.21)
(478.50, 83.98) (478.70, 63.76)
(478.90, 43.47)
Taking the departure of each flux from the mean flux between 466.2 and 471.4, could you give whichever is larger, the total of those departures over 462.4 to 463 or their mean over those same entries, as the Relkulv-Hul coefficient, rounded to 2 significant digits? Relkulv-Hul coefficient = 14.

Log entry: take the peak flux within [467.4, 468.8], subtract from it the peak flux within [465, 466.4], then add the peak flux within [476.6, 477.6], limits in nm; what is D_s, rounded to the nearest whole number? 83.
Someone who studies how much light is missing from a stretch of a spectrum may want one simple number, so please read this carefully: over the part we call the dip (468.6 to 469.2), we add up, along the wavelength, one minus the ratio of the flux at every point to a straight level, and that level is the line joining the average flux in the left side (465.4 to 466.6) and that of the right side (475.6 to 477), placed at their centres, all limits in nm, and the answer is -0.09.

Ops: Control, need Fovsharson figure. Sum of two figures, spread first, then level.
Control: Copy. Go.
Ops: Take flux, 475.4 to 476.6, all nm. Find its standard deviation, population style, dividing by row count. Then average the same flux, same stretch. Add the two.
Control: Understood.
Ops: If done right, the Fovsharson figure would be 67.5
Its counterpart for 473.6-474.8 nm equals 64.8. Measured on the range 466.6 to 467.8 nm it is 65.5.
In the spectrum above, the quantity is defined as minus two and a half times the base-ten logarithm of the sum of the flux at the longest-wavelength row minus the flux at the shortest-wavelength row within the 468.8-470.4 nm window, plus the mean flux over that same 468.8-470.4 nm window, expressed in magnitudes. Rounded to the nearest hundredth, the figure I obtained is -4.31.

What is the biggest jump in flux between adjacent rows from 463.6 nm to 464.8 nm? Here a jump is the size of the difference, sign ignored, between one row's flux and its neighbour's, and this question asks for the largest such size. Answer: 13.8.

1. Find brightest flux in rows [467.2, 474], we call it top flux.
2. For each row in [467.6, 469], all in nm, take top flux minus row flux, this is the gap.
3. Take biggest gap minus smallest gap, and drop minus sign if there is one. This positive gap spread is 27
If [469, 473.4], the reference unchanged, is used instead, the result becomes 26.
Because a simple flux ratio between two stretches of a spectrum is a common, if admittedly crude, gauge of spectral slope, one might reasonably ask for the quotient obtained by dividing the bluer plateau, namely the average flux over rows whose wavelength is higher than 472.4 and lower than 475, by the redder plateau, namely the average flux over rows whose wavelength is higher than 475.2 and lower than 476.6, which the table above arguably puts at 1.02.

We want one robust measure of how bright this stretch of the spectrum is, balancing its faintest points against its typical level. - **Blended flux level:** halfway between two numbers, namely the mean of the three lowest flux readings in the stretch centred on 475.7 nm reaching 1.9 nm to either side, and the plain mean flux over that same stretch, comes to 57.1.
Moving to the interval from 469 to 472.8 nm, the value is 57.7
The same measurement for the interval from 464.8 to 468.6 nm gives 56.0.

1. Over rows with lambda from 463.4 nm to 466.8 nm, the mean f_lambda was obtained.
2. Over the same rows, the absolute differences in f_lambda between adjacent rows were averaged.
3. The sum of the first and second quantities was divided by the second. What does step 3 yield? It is 10.9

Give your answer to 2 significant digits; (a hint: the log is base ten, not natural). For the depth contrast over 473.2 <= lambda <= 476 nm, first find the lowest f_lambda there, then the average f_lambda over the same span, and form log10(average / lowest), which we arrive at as 0.066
